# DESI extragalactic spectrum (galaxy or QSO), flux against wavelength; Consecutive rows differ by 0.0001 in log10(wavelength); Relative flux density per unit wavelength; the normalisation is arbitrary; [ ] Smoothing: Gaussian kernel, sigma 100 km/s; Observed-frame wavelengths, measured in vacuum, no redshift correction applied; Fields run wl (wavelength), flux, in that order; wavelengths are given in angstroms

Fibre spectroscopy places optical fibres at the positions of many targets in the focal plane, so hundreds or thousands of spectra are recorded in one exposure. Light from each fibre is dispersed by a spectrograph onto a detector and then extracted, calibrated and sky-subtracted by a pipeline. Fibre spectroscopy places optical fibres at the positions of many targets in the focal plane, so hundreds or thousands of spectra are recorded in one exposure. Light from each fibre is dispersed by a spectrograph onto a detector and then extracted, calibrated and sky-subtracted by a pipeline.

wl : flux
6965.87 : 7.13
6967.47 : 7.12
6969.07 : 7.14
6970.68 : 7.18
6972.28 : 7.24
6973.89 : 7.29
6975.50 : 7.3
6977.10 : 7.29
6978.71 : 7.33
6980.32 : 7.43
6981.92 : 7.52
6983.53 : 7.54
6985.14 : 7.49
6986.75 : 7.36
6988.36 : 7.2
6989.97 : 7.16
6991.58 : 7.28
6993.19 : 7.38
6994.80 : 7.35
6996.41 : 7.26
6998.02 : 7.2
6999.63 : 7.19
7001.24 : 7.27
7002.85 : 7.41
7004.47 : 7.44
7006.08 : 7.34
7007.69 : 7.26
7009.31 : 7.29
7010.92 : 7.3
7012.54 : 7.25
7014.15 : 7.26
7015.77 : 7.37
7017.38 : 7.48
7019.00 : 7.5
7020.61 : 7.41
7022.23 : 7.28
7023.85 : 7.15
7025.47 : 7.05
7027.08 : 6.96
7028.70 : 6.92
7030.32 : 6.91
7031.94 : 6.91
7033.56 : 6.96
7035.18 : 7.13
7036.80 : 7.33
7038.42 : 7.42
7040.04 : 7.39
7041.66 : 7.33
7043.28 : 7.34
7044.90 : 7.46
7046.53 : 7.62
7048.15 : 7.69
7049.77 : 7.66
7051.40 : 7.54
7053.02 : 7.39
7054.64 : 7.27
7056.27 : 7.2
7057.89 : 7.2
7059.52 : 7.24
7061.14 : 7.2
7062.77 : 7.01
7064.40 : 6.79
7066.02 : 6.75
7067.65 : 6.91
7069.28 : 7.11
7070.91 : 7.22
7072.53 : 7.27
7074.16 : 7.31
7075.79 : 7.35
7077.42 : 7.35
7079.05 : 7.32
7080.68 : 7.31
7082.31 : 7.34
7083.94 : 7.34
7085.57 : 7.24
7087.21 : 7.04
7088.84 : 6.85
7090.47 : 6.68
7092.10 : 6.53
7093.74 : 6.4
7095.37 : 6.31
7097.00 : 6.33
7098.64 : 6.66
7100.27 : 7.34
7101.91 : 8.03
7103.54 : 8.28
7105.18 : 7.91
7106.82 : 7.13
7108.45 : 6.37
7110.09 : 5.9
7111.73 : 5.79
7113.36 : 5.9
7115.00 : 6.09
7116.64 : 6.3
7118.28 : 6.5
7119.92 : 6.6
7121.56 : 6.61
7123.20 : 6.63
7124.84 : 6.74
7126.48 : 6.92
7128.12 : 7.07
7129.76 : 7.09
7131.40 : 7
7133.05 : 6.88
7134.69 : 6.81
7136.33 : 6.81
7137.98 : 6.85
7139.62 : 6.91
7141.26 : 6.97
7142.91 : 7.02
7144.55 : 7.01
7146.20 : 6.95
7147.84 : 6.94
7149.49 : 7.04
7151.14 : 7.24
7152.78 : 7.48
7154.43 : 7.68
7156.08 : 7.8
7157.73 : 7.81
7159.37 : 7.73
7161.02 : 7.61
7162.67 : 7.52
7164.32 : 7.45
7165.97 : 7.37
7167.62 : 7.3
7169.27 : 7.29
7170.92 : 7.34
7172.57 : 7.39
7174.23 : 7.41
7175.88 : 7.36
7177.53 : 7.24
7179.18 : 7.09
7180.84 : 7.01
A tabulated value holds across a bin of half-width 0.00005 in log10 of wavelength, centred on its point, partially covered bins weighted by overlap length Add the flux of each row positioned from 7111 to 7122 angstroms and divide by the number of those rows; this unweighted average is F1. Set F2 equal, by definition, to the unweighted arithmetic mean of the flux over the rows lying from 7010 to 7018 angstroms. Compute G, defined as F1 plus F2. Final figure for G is 13.6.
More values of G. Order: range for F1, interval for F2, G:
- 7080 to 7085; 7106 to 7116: 13.5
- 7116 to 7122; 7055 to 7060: 13.7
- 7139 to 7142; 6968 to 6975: 14.2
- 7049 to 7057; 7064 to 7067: 14.2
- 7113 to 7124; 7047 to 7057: 13.8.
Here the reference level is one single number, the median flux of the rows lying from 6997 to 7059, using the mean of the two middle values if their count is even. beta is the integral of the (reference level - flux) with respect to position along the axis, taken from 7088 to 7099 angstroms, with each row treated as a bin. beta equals 8.4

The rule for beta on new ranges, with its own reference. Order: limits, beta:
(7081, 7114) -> 13.7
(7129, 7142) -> 5.0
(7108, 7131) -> 18.8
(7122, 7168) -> 6.2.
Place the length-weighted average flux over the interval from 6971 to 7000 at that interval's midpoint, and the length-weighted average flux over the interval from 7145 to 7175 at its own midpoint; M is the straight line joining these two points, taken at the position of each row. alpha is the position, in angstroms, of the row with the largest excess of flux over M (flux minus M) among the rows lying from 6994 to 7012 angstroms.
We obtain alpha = 7004.47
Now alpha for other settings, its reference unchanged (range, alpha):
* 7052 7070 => 7053.02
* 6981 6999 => 6983.53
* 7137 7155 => 7154.43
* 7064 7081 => 7075.79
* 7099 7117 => 7103.54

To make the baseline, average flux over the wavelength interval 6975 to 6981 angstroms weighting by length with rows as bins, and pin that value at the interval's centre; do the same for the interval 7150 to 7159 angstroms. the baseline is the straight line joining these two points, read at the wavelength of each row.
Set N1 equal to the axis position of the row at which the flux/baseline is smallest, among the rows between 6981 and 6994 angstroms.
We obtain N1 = 6989.97 angstroms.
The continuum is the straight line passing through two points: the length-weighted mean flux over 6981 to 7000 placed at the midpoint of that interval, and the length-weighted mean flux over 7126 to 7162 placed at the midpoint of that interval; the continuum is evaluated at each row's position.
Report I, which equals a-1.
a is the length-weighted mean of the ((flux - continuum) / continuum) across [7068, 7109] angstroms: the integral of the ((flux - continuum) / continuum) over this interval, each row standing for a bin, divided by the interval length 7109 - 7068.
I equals -1.01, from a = -0.015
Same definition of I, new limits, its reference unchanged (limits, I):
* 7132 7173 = -0.99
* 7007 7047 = -1.01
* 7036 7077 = -1.00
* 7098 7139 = -1.05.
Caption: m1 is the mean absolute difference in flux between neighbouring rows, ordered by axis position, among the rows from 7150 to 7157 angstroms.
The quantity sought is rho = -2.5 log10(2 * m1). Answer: 1.1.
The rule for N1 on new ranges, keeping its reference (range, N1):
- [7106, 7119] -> 7111.73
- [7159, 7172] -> 7169.27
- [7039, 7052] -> 7041.66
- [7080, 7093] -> 7092.10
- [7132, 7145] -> 7136.33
